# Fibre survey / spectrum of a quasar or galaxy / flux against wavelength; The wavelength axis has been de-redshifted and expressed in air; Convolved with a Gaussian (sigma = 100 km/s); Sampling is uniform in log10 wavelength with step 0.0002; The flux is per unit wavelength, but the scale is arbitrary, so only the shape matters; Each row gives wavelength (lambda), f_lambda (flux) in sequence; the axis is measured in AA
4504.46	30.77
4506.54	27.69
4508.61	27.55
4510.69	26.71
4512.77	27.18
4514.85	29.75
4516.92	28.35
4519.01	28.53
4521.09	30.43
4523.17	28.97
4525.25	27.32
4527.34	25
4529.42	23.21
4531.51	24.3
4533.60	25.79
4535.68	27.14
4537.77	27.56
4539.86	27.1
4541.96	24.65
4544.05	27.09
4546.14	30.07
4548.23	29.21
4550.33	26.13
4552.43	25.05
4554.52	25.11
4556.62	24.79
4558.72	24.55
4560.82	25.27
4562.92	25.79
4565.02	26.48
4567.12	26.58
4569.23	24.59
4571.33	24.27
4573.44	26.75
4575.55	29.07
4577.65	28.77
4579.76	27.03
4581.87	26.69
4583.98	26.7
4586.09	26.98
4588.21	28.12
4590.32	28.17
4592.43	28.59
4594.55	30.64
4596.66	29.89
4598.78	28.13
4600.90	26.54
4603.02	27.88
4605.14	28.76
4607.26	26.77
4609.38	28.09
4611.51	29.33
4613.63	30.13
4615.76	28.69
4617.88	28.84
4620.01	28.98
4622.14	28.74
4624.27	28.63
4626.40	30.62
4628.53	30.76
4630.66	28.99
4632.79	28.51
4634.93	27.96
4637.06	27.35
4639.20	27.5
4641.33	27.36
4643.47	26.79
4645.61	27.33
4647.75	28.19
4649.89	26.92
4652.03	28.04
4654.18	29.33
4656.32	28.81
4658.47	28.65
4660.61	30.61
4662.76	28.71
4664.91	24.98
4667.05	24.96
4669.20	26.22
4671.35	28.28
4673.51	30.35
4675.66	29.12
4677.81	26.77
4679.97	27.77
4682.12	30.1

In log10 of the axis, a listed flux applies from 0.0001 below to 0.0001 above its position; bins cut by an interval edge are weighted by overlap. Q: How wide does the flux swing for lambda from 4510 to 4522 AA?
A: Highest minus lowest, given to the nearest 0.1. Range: 3.7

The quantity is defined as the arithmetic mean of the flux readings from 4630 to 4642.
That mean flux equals 27.9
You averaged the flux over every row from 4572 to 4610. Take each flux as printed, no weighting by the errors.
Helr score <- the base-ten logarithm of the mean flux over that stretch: 1.45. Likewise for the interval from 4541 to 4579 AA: 1.42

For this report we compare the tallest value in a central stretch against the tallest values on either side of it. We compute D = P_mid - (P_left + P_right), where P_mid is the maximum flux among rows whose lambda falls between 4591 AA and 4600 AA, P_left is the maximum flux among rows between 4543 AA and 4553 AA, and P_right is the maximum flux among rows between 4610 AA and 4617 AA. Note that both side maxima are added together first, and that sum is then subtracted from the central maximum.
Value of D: -29.6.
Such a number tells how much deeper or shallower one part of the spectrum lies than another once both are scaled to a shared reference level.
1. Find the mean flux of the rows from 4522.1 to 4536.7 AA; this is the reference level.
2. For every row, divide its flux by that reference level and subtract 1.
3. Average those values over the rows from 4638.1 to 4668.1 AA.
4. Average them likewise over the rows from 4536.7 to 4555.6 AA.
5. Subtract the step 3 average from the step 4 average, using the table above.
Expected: -0.03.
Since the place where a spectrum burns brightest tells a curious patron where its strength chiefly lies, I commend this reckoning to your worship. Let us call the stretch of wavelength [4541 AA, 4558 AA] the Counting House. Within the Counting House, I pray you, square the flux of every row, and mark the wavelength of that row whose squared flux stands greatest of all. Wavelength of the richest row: 4546.14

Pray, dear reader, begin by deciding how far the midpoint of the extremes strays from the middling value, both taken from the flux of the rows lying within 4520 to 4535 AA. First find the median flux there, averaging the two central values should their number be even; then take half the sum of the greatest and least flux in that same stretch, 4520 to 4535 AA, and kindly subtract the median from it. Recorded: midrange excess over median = 1.0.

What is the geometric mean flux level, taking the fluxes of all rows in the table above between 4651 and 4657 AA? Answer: 28.7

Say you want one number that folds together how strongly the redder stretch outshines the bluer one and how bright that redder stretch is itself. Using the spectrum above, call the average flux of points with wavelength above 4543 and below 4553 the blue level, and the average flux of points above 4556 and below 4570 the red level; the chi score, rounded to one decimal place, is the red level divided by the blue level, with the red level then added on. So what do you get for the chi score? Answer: 26.4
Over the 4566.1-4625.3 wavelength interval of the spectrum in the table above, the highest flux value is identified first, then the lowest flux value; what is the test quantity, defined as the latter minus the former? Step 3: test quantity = -6.4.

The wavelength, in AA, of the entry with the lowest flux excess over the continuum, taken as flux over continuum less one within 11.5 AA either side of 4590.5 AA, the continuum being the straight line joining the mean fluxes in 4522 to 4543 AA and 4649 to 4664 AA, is 4600.90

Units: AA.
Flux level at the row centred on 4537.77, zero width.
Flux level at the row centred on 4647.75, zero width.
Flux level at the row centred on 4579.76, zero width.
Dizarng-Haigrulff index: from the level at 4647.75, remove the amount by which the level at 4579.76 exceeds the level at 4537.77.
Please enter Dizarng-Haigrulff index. 28.7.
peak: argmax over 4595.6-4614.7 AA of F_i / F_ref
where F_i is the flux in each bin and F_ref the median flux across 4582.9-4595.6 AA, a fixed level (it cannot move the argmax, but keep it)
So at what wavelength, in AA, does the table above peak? 4613.63 AA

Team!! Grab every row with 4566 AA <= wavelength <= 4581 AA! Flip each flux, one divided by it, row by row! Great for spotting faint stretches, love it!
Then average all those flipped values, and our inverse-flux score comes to 0.0376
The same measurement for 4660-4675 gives 0.0363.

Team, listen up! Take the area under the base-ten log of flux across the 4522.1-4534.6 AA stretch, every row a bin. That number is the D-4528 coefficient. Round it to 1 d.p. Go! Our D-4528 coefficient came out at 17.6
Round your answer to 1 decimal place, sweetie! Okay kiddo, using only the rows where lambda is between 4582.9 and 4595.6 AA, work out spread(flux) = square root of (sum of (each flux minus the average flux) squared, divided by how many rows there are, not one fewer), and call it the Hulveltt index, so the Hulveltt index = 1.3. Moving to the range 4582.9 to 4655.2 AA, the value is 1.1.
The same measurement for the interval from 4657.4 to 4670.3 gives 2.1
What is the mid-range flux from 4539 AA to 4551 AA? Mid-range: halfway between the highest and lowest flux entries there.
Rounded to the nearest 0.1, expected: 27.4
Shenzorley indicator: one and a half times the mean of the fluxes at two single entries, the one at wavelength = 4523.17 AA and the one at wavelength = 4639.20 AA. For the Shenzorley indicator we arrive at 42.4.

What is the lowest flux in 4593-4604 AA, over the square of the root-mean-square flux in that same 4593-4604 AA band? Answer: 0.0323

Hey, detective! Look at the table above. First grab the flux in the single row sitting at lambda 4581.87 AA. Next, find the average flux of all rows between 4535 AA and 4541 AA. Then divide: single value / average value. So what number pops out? 0.98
